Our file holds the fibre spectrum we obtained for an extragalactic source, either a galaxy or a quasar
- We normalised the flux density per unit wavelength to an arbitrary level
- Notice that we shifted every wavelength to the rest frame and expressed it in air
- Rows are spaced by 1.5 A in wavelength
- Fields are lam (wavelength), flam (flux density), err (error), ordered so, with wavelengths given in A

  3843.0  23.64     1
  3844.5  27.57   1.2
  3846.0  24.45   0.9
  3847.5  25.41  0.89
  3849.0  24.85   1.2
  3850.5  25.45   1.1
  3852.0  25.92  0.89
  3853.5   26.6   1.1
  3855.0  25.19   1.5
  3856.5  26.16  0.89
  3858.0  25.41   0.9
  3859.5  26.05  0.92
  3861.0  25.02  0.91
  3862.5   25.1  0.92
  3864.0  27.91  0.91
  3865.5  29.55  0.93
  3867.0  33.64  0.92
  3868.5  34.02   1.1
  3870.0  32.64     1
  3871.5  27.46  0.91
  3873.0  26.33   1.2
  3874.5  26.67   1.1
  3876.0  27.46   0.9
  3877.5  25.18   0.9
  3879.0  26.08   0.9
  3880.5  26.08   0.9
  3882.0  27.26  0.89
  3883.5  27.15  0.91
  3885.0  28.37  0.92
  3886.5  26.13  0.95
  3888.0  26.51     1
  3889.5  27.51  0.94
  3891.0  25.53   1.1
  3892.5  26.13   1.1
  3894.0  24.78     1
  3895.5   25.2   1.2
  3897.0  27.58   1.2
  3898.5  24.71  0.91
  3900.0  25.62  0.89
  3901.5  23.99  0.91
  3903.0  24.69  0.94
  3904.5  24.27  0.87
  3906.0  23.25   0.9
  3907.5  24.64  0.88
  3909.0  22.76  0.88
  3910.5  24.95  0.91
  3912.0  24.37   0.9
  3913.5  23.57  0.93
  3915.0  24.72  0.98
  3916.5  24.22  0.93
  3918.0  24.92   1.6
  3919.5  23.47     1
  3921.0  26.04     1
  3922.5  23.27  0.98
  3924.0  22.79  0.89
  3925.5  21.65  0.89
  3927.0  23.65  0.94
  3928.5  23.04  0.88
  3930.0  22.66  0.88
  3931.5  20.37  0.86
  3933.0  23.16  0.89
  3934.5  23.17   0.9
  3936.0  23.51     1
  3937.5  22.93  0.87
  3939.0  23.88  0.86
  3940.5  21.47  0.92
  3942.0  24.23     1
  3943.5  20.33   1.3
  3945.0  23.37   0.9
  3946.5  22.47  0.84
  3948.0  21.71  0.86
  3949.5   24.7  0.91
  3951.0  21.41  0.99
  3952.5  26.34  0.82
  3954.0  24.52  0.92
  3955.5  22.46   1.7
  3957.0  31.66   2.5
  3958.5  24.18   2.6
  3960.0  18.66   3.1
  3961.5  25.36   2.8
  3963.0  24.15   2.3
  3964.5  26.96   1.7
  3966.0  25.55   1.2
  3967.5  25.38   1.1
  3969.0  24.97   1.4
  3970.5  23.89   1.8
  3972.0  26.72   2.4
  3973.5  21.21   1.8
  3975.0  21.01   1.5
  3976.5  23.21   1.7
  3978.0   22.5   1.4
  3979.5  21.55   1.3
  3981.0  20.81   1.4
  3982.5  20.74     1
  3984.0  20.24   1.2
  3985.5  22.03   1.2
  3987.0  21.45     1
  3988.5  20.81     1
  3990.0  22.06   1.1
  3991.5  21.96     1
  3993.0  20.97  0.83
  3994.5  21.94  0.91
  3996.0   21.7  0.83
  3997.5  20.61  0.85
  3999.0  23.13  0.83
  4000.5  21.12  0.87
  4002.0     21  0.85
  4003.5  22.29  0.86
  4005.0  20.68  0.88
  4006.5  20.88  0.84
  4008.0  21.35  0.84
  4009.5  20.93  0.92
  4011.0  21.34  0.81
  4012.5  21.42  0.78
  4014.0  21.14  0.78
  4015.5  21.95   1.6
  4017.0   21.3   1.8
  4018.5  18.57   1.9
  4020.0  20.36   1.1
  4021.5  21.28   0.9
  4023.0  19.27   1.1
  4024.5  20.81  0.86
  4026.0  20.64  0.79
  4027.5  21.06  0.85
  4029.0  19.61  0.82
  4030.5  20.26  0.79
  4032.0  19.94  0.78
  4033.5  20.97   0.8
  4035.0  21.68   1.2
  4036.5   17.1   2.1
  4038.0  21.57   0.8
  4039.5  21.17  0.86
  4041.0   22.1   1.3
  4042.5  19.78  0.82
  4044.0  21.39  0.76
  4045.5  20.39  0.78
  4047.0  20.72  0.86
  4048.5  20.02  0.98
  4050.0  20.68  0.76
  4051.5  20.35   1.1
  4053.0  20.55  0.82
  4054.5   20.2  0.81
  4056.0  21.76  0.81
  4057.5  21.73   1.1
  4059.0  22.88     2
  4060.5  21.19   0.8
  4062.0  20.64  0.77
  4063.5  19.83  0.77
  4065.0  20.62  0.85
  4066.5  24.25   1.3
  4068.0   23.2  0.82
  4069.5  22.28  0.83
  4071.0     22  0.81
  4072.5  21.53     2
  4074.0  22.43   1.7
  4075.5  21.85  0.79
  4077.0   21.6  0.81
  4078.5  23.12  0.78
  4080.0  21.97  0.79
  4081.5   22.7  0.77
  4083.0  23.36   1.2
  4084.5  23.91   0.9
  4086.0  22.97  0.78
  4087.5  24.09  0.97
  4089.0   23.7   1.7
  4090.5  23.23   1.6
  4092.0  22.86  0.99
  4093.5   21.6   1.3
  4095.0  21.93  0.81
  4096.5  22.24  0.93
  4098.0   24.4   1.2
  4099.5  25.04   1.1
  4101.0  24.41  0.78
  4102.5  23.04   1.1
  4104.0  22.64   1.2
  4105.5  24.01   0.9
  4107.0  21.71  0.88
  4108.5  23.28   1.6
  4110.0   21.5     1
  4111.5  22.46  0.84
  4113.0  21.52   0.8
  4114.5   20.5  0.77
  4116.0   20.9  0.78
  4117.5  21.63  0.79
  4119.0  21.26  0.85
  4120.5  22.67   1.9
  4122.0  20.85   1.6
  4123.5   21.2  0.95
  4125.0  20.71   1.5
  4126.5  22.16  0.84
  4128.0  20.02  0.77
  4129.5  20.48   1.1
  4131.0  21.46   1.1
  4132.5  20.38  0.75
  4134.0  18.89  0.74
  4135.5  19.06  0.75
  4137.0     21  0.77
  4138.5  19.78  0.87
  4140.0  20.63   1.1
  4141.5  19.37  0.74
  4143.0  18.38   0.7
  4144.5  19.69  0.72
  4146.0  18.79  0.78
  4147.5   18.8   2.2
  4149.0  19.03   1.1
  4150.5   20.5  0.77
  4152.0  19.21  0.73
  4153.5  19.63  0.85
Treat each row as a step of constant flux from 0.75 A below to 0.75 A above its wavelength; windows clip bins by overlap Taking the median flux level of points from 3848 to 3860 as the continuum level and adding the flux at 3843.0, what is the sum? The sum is 49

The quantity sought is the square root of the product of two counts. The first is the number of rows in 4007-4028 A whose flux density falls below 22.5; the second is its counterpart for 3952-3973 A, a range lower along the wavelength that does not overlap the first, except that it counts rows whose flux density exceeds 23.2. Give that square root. 13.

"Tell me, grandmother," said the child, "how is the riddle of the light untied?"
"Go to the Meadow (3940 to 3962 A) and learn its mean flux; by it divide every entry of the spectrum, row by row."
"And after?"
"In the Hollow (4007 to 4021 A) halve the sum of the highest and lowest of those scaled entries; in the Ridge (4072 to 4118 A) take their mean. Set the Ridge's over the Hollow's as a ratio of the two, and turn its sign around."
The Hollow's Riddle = -1.12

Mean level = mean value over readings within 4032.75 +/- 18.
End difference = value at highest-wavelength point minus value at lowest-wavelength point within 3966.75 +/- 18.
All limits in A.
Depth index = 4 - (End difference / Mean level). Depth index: 4.22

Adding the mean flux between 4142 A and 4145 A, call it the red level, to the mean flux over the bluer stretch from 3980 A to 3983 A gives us 40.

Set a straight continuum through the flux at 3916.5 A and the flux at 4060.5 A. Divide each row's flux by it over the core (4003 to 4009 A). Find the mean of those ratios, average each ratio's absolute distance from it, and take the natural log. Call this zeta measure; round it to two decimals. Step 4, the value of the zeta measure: -3.76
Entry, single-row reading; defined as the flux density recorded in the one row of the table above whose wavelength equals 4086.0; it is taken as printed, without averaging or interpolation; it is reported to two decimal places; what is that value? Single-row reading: 22.97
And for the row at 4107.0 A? 21.71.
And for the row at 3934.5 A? 23.17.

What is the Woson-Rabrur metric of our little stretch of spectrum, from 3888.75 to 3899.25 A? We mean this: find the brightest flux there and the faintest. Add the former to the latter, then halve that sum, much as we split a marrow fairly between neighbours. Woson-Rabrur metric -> 26.1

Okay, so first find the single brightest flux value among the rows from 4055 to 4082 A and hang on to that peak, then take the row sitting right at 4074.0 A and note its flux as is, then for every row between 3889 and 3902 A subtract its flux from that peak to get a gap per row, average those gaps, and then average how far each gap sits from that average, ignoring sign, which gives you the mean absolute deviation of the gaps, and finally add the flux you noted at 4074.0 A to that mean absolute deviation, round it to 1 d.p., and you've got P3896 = 23.4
